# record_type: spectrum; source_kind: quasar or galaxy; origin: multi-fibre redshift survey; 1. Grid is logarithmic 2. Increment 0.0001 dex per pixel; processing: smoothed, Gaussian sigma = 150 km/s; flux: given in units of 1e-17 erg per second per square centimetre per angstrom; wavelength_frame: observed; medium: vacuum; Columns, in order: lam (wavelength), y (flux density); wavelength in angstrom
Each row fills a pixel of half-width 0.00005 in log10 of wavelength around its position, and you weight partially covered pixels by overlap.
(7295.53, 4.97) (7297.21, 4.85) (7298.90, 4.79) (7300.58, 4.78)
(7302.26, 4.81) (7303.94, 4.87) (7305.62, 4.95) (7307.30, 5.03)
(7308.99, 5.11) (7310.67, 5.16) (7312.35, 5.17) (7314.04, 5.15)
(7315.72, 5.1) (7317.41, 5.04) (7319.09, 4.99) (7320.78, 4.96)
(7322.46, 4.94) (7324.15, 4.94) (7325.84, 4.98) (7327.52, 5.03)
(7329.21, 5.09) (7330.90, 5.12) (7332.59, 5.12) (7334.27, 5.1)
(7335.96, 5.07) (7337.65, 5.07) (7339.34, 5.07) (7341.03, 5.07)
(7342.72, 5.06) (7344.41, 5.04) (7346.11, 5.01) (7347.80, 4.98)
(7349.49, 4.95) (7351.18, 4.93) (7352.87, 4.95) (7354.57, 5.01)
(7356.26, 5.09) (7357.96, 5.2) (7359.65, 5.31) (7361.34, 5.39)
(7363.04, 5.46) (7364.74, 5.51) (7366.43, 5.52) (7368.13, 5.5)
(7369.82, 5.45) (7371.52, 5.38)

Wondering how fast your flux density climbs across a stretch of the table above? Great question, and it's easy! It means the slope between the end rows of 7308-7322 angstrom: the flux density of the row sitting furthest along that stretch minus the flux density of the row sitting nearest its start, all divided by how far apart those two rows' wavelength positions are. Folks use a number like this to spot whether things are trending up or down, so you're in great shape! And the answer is -0.01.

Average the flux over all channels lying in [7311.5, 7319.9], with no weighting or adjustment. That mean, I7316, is 5.09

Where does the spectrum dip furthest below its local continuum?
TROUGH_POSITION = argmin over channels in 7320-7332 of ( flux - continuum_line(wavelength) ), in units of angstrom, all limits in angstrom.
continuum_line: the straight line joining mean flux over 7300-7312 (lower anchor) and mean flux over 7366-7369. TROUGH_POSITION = 7324.15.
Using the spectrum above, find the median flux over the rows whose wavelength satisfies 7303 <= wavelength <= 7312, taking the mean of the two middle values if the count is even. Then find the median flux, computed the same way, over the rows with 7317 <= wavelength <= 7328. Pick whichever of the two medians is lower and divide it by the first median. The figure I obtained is 0.99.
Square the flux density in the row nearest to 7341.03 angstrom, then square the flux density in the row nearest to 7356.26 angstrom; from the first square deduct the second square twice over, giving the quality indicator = -26.1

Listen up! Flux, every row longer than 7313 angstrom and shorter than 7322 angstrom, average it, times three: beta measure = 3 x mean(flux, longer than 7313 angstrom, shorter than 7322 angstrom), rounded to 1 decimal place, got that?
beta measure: 15.1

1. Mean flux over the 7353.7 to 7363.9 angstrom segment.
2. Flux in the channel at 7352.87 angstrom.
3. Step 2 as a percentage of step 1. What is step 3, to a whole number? 94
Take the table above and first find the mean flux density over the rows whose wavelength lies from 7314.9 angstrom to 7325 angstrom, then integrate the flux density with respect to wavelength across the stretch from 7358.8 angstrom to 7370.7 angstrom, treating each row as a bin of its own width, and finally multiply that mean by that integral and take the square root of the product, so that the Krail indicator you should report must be 18.0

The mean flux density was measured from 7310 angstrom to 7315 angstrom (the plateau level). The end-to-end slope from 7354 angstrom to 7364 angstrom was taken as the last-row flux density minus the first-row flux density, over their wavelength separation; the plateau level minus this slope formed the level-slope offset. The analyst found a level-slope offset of 5.11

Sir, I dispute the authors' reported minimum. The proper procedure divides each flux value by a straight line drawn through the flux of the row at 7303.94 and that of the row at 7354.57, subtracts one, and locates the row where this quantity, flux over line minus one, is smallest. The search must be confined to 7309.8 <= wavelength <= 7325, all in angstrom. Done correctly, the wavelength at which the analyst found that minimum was 7324.15 angstrom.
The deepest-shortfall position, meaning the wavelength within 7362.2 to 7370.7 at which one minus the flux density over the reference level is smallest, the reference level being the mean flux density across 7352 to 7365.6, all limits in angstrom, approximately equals 7366.43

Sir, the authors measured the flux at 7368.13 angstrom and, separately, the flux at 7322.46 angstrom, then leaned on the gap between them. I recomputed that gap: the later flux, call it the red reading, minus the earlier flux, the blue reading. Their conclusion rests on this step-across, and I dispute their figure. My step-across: 0.56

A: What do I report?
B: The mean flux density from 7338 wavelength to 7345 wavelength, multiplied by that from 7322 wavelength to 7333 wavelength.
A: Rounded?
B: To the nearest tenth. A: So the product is 25.5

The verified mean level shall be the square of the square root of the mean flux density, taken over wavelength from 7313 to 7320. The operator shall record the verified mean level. 5.07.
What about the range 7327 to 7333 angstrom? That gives 5.09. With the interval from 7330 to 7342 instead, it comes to 5.09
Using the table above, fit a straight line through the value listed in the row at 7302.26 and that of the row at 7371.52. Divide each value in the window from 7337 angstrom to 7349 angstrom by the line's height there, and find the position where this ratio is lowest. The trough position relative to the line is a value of 7347.80 angstrom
